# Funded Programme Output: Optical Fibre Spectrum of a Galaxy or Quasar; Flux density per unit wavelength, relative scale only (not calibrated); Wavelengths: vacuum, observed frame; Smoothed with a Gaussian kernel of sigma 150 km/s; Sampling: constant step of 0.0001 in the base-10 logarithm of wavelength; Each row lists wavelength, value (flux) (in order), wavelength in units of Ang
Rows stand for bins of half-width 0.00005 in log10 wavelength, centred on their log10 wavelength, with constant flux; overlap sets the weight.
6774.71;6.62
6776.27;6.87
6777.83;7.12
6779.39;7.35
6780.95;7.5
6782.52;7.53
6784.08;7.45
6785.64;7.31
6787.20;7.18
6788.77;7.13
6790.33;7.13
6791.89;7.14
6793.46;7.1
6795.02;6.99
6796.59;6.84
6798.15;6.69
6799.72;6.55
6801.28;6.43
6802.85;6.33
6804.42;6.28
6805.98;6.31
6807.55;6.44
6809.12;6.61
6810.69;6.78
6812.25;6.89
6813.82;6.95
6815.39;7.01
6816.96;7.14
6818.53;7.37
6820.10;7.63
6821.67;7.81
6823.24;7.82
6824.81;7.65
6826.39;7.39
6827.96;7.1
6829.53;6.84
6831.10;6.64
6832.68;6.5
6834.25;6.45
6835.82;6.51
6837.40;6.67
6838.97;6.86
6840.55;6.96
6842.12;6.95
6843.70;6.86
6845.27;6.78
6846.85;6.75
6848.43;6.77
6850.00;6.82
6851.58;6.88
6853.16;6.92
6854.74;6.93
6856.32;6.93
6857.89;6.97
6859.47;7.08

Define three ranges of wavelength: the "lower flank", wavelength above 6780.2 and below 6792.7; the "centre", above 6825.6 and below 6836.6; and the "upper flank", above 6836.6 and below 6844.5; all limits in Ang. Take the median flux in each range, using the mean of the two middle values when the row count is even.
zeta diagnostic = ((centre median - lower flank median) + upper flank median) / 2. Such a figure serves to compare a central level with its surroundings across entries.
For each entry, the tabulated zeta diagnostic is 3.1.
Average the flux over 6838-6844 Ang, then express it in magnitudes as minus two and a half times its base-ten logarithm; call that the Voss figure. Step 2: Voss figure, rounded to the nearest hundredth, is -2.10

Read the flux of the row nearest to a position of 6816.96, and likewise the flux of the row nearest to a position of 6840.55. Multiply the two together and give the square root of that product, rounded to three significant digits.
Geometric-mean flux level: 7.05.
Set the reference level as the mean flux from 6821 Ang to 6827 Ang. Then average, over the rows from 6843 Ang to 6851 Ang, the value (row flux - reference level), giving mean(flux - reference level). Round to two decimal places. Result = -0.87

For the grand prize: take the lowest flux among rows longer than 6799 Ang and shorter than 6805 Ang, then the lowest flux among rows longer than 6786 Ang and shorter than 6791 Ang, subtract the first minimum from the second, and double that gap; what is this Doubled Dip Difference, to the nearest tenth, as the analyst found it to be 1.7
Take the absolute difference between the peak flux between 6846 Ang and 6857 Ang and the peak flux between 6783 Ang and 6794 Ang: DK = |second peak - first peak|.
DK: 0.5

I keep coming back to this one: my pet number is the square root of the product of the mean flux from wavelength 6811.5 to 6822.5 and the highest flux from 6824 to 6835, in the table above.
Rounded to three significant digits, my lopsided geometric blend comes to 7.45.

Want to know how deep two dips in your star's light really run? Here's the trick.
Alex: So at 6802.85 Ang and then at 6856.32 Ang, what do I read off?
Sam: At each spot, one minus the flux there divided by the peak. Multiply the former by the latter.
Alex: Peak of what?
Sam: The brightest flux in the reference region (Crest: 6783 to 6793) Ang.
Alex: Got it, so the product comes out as 0.010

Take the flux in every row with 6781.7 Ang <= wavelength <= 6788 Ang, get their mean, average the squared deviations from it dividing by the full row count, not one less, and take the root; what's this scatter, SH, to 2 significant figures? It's 0.13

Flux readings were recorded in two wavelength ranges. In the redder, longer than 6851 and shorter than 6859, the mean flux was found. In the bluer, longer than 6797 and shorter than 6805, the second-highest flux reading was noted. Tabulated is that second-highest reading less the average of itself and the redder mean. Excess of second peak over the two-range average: -0.2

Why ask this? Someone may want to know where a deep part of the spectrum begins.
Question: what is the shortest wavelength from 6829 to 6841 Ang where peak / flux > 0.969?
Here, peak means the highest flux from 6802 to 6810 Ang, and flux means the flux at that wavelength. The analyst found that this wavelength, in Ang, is 6831.10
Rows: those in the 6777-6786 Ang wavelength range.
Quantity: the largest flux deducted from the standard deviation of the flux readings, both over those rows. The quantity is -7.4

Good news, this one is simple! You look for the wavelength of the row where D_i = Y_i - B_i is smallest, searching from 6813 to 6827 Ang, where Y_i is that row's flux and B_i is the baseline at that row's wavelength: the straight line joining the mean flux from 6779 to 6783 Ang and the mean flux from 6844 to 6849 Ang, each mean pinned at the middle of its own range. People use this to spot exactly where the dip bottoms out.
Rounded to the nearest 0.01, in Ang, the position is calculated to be 6813.82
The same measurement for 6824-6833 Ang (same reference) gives 6832.68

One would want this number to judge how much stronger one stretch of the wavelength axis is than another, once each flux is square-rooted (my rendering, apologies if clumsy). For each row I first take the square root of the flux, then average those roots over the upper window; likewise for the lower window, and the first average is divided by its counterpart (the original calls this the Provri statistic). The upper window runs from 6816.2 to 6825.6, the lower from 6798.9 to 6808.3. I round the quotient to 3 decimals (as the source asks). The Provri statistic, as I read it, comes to 1.088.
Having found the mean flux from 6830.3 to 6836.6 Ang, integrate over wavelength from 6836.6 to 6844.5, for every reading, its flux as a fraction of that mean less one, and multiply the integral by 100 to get 40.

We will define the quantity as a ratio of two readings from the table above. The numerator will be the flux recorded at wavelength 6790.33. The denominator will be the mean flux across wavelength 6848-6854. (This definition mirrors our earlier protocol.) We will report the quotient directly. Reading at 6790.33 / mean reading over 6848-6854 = 1.04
